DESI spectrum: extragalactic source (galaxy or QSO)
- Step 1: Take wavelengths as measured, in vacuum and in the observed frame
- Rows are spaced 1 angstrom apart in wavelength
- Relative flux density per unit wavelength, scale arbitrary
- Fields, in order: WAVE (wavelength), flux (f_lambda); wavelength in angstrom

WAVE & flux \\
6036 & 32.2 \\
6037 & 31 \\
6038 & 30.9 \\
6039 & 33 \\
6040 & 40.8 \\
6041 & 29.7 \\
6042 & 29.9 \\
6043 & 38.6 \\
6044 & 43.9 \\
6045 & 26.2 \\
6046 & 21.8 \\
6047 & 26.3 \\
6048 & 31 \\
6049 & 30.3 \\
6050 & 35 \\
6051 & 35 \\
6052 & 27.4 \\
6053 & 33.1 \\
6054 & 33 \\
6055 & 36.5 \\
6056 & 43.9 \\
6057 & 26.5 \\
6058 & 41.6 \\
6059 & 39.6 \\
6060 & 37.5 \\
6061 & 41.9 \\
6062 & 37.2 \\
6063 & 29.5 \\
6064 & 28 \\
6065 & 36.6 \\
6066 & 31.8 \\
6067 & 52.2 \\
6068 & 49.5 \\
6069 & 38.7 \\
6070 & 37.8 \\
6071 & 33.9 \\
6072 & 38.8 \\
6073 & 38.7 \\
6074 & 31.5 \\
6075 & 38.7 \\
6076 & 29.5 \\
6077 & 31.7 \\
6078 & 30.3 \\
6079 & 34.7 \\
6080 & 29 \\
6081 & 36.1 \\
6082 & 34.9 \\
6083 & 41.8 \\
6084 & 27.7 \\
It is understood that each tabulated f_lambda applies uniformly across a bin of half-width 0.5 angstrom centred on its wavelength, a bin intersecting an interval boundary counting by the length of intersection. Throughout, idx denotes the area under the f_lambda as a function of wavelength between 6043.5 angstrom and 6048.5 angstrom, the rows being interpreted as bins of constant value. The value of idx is 149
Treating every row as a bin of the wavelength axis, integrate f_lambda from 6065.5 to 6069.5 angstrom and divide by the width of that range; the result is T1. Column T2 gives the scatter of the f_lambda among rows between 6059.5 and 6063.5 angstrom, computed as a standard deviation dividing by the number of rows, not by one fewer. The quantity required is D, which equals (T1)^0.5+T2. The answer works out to 11.0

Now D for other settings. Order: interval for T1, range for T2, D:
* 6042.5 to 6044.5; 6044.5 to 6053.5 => 10.7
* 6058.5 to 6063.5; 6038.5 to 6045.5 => 12.2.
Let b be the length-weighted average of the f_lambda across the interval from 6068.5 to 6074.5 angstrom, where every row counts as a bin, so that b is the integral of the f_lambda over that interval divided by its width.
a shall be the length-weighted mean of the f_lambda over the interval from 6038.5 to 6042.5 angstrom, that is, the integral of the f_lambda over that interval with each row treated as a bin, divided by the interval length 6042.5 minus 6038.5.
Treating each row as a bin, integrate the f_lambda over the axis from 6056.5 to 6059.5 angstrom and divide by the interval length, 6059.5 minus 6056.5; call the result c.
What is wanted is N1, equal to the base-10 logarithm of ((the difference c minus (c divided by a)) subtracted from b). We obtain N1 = 0.24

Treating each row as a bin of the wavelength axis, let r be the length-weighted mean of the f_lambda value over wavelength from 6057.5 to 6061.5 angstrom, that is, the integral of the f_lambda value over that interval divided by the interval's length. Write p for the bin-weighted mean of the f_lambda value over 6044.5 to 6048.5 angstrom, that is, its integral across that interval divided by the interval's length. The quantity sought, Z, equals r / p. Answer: 1.5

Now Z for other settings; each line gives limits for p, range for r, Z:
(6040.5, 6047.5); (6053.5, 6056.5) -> 1.2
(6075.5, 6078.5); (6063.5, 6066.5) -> 1.1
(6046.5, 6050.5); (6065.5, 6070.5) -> 1.4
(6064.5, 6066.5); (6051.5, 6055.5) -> 1.0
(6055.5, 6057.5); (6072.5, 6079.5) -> 1.0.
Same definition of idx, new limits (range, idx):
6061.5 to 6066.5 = 163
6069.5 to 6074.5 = 181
